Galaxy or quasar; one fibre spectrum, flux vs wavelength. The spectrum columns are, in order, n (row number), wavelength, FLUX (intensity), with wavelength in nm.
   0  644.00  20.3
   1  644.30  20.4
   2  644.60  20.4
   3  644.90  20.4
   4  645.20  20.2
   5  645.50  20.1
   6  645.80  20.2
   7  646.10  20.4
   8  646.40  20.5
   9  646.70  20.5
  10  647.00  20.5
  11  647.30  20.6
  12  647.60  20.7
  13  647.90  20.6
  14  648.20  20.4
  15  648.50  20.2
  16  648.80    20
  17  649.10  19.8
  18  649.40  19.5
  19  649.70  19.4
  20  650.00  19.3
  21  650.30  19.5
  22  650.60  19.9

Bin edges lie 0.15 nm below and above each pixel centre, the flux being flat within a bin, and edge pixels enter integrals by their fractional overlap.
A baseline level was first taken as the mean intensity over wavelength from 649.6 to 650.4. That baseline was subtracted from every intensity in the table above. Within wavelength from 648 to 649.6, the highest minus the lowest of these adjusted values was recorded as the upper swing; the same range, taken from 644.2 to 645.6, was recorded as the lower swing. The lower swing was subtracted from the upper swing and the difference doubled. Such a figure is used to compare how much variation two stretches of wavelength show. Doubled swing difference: 1.2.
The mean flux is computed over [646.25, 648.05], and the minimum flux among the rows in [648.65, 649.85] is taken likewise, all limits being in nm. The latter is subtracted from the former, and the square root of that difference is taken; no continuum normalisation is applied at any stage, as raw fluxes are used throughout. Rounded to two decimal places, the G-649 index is 1.08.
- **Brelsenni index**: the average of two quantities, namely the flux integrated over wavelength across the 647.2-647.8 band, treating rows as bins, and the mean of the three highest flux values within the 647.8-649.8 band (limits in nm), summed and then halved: 16.4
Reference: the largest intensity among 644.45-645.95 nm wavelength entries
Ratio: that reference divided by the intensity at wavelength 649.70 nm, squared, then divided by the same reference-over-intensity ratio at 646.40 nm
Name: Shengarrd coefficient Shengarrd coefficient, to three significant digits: 1.11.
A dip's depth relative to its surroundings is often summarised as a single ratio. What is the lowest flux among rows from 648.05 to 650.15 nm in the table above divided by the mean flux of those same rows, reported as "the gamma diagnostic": 0.975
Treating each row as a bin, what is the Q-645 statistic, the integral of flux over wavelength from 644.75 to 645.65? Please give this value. 18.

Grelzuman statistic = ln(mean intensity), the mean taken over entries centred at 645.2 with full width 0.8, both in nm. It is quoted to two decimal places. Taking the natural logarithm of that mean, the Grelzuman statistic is 3.01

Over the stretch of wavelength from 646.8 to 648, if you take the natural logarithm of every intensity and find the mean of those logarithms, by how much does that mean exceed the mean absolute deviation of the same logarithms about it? 3.023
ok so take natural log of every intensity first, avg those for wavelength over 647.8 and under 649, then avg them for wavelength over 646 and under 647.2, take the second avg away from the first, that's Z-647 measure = -0.01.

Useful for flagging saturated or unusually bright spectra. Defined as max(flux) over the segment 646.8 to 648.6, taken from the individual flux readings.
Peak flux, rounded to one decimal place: 20.7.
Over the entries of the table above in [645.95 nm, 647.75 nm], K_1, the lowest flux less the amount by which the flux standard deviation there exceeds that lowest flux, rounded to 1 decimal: 40.7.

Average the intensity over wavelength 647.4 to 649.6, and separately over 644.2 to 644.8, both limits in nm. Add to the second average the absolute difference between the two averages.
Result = 20.6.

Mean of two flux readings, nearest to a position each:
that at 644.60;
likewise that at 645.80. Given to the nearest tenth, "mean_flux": 20.3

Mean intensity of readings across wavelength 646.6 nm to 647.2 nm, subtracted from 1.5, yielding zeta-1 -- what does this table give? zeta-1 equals -19.0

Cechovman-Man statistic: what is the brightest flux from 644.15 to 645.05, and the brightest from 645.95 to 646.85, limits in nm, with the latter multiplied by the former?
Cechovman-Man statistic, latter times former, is 418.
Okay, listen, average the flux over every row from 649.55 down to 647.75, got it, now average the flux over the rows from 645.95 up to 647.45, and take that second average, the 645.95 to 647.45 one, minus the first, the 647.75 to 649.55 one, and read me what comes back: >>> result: 0.42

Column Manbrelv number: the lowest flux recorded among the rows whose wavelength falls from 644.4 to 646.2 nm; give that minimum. 20.1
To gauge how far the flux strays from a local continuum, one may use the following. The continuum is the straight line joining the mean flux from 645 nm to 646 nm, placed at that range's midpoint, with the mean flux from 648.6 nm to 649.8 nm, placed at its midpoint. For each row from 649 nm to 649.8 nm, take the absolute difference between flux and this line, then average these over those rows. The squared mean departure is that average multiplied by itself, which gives 0.03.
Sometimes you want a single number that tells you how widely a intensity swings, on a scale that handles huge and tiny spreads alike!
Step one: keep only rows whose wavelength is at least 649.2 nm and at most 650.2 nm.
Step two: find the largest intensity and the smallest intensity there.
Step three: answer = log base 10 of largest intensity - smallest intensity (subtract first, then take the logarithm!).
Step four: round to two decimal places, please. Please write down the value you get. -0.70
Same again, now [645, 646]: -1.00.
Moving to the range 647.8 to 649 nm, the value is -0.22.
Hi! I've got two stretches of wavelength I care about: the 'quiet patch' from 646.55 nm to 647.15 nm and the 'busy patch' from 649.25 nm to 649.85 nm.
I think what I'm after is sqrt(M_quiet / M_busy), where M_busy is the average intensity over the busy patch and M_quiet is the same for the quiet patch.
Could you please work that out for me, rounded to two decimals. 1.03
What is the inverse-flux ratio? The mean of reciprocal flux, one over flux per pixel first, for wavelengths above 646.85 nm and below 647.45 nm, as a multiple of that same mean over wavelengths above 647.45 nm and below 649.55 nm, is 0.98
